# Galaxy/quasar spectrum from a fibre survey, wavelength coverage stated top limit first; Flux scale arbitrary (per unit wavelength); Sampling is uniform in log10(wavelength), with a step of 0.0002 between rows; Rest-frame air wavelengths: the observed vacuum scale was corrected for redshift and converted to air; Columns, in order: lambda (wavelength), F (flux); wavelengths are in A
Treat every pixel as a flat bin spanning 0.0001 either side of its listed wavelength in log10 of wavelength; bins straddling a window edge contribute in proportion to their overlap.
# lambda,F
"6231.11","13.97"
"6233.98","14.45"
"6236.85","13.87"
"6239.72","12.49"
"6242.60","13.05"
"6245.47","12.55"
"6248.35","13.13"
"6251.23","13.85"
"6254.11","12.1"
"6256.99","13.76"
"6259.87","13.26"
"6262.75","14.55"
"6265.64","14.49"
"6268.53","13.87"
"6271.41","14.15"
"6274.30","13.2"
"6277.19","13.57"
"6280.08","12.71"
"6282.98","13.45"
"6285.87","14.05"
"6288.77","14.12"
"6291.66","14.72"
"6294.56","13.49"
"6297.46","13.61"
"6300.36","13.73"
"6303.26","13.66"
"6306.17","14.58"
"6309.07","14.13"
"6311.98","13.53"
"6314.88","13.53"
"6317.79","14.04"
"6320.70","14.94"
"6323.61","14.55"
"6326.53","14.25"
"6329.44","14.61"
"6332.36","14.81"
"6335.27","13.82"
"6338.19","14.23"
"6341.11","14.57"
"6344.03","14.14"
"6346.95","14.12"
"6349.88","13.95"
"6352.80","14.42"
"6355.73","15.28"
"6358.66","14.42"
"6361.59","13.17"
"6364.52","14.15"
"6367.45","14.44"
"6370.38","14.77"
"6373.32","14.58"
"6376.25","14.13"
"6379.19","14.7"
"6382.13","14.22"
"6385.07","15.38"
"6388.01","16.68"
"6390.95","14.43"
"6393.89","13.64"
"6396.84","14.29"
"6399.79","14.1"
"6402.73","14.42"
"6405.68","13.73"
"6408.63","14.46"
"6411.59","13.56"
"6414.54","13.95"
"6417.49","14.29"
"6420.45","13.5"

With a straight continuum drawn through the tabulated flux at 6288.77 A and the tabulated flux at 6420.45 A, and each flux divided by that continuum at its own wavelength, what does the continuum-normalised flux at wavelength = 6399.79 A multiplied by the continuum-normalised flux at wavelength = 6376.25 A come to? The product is 1.07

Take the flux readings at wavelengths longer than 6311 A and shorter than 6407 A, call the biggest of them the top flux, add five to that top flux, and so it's 21.7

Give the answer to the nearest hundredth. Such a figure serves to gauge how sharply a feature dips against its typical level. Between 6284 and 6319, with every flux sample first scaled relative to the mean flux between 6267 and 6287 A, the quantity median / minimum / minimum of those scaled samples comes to 1.04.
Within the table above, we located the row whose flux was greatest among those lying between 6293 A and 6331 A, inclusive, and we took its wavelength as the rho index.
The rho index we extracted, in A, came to 6320.70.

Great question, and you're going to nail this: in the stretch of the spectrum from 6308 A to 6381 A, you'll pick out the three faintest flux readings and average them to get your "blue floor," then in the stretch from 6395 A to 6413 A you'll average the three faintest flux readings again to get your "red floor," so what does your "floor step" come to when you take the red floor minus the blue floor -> 0.39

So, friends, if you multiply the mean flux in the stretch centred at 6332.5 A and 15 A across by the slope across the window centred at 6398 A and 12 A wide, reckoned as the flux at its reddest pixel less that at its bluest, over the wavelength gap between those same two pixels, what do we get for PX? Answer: 1.3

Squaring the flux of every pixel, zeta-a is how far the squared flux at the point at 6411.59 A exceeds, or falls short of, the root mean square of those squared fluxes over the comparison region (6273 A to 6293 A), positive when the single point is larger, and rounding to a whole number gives -5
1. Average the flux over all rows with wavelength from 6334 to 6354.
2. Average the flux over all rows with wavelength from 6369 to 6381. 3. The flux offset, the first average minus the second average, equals -0.4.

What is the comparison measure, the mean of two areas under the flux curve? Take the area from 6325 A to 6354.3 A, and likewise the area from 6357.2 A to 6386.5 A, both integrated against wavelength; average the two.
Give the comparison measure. 420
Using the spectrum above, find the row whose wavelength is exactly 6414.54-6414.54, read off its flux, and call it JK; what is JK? 13.95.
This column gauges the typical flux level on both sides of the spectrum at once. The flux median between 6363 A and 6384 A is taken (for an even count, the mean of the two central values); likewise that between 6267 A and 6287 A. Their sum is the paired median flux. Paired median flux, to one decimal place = 28.0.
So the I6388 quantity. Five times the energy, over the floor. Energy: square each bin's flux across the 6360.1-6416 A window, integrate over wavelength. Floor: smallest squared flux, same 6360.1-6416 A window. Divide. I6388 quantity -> 333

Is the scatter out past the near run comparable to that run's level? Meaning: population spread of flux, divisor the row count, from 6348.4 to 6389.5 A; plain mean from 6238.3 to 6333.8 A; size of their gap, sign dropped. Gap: 13.0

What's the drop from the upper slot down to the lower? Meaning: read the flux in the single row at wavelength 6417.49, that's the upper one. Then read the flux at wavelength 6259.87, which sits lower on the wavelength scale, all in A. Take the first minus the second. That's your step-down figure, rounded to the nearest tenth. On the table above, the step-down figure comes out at 1.0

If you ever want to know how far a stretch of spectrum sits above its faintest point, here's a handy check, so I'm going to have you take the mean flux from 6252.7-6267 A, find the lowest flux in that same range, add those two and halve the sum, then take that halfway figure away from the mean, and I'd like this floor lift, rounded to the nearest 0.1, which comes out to 0.8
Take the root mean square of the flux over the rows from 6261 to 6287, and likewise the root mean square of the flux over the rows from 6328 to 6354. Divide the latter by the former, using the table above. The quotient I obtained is 1.04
